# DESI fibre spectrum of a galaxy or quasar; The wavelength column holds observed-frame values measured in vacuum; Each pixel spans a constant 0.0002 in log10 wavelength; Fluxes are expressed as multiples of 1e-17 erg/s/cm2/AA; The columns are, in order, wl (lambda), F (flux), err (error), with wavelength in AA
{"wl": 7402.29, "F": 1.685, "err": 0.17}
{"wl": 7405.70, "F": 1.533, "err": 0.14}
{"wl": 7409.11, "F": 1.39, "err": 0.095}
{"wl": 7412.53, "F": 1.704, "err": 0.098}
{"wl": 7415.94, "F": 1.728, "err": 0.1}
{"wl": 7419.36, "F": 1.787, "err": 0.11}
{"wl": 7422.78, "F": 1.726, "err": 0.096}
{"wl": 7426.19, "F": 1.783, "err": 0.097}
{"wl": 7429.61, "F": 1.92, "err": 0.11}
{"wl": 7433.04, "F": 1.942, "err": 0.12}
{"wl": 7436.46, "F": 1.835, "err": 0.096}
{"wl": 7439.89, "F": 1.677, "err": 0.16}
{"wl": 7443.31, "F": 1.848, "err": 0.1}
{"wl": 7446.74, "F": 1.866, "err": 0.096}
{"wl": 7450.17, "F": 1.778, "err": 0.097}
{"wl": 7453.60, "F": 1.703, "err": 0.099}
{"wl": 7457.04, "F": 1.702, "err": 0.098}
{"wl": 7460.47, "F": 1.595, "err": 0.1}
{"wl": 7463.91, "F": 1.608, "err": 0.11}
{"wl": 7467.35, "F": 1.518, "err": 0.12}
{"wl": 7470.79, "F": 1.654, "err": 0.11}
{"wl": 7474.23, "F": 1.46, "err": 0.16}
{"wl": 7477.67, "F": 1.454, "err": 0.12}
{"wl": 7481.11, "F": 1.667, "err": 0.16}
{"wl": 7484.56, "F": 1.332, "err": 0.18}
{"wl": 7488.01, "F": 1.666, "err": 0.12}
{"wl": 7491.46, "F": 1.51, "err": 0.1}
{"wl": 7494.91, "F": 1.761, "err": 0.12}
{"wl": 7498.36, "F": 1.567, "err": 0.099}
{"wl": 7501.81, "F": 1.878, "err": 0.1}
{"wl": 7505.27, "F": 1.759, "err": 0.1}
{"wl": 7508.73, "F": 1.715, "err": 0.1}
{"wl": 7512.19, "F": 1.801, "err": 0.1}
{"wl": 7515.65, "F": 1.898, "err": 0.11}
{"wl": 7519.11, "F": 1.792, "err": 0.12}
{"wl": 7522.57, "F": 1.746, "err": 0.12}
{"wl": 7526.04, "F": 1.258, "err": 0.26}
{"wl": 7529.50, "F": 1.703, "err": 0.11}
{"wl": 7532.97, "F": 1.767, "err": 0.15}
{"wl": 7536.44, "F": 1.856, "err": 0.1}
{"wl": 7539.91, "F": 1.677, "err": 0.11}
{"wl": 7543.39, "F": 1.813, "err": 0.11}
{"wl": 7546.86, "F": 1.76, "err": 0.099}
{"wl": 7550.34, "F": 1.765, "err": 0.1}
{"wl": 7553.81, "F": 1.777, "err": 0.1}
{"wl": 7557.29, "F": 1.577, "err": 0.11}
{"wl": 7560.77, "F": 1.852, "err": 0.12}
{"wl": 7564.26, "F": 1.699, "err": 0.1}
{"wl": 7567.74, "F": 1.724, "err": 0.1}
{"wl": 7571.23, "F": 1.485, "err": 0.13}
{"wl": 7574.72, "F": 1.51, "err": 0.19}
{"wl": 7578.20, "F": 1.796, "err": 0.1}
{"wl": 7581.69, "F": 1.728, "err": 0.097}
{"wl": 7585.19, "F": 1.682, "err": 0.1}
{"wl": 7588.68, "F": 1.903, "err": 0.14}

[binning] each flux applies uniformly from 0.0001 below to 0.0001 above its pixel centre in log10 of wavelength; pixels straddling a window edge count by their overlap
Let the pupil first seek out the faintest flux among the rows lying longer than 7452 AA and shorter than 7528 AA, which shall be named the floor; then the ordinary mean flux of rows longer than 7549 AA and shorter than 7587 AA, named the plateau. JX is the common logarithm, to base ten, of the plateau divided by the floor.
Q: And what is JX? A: 0.128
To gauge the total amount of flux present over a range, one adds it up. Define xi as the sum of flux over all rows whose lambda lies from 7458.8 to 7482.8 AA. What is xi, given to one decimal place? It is 11.0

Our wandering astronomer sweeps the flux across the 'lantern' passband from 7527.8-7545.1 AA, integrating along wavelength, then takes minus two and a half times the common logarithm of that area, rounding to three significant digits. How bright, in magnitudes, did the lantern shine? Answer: -3.71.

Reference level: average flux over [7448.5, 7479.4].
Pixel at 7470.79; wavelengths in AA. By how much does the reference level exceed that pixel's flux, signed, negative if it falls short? -0.05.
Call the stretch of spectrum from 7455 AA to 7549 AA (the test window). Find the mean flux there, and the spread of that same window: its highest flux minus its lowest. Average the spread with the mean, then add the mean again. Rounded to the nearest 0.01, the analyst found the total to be 2.82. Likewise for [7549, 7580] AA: 2.71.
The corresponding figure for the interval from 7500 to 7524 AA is 2.79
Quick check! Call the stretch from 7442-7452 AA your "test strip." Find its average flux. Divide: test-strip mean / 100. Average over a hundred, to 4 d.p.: 0.0183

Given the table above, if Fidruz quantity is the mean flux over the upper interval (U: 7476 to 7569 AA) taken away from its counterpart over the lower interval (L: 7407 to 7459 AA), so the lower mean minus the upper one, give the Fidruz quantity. 0.06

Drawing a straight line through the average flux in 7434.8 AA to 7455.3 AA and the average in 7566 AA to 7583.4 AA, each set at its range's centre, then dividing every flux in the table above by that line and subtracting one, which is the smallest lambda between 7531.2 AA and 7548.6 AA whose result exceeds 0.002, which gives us 7532.97 AA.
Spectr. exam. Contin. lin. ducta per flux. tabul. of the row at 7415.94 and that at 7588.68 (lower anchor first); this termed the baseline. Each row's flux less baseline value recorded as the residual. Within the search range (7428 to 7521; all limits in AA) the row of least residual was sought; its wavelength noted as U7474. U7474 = 7484.56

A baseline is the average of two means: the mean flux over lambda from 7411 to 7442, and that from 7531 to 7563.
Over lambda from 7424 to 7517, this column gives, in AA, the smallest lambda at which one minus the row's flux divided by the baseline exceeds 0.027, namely 7439.89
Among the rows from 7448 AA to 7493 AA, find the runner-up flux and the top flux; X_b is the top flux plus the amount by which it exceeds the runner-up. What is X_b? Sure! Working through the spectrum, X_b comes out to 1.85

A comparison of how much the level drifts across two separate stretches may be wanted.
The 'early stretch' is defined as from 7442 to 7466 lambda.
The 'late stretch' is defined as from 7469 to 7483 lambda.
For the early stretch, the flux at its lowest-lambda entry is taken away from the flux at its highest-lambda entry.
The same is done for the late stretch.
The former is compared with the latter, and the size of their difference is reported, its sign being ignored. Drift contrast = 0.25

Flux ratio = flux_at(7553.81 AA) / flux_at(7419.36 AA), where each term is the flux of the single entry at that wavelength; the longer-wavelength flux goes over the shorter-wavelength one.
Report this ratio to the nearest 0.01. 0.99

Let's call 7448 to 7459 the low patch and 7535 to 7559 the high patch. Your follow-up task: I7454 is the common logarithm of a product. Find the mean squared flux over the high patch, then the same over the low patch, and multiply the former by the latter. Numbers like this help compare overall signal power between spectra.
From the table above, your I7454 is 0.96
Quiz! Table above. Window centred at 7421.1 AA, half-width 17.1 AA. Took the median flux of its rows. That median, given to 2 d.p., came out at 1.76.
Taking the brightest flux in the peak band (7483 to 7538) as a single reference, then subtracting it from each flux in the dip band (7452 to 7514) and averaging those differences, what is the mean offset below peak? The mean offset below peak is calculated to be -0.267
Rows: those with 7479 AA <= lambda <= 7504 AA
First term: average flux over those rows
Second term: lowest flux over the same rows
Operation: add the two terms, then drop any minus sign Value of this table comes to 3.0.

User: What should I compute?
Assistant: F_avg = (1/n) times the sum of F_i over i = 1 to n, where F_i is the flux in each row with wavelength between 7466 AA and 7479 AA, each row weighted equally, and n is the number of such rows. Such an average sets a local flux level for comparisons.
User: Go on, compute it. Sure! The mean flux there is 1.52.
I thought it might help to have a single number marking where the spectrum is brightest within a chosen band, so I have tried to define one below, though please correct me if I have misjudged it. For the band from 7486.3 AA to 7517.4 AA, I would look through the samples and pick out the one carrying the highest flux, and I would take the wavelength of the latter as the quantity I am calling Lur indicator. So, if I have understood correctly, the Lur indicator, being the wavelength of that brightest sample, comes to 7515.65 AA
